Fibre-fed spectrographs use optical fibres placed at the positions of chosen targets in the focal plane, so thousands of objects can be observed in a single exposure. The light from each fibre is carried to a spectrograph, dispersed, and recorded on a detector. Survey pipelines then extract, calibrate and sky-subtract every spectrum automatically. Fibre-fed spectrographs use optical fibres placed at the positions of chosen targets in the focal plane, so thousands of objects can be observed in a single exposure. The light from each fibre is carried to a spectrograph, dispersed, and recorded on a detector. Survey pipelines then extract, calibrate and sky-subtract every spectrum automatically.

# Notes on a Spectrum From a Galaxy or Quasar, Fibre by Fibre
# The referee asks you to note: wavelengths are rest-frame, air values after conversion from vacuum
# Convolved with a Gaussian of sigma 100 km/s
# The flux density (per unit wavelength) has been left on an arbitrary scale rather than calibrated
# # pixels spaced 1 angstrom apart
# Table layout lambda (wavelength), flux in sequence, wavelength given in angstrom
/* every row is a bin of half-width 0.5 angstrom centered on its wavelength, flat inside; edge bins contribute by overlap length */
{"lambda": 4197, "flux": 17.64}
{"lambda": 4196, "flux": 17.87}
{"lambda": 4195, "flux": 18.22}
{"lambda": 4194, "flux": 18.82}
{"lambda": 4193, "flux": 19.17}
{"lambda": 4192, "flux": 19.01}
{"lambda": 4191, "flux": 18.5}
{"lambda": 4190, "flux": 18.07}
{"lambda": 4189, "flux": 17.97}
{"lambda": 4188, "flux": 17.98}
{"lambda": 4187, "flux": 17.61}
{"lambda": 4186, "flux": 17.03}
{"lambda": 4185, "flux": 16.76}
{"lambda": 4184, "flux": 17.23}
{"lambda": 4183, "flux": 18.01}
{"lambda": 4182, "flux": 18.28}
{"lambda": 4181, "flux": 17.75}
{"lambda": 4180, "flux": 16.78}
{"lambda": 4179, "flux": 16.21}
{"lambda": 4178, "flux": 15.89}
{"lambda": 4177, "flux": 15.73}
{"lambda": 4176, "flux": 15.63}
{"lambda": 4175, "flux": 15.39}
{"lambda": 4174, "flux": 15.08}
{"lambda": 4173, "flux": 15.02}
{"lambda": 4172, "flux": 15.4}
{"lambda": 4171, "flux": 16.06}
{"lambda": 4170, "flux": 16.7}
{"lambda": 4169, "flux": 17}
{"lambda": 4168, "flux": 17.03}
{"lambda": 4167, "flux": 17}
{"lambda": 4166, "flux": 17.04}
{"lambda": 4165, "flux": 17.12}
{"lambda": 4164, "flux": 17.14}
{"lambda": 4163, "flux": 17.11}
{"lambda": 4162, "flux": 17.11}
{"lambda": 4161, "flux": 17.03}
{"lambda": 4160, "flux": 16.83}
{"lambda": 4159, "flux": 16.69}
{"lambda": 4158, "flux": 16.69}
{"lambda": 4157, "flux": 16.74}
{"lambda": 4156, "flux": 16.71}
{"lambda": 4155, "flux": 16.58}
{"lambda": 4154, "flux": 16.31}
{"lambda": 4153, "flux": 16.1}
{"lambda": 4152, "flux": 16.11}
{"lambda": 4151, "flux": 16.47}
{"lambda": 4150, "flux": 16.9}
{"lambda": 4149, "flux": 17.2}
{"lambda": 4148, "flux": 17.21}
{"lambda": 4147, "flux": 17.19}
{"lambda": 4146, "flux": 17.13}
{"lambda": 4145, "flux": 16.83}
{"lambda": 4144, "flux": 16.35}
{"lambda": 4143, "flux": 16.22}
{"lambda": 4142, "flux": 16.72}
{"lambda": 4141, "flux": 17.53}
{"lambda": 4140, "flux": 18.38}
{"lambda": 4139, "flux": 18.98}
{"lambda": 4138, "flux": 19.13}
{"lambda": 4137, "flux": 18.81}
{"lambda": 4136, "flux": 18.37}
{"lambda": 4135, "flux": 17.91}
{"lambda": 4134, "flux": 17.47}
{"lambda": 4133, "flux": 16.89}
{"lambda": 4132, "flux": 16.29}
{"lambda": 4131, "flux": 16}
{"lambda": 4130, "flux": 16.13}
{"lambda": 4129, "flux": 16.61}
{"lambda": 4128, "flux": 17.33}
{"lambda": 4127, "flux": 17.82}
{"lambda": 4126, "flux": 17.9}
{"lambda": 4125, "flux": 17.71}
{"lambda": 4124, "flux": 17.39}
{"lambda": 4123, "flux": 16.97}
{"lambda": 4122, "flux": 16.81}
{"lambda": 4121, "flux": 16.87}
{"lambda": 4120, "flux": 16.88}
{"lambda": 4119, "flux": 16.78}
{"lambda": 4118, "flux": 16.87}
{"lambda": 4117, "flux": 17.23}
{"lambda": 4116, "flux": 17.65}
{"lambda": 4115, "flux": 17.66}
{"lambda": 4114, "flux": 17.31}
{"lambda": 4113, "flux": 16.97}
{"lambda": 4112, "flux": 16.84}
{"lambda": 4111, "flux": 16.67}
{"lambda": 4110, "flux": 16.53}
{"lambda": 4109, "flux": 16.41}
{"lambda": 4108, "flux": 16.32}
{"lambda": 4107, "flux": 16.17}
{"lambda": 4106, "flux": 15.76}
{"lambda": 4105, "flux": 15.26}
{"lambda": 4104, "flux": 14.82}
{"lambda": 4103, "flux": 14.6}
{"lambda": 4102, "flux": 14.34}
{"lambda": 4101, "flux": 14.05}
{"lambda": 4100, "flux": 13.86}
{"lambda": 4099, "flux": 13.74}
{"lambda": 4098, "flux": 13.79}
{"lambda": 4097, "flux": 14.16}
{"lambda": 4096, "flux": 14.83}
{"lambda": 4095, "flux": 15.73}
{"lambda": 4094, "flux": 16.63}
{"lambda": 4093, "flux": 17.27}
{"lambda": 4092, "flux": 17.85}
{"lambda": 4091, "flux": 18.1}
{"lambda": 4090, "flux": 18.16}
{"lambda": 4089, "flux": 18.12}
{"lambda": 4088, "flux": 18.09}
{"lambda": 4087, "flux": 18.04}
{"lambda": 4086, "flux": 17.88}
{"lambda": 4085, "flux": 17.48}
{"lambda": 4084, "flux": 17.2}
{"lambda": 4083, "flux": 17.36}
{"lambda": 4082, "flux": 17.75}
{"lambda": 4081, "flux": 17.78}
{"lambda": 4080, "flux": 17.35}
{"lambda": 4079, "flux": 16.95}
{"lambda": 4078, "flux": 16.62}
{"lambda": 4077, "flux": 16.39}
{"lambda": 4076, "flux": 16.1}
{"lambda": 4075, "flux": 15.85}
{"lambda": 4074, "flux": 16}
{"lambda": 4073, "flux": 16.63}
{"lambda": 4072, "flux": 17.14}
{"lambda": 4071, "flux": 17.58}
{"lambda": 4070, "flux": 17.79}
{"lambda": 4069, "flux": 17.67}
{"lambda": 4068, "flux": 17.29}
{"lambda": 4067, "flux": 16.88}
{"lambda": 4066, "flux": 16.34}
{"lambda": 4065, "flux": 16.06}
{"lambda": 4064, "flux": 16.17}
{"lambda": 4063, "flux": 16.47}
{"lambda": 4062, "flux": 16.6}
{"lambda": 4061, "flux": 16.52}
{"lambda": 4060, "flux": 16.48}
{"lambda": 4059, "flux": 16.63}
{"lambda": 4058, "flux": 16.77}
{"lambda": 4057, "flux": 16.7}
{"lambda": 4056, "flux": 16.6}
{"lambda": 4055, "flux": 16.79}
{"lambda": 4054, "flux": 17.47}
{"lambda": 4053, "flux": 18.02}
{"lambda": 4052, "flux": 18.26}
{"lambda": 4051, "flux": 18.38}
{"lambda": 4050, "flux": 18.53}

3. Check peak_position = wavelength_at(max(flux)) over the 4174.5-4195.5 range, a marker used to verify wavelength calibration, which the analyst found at 4193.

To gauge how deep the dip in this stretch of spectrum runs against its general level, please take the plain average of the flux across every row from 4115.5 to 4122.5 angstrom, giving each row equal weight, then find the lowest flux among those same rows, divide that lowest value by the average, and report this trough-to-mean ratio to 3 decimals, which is 0.986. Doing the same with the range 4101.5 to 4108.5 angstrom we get 0.936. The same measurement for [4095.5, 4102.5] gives 0.974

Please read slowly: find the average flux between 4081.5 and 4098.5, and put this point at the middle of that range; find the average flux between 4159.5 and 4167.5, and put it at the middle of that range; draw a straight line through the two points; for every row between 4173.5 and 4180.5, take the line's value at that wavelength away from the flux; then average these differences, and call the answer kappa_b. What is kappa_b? -1.2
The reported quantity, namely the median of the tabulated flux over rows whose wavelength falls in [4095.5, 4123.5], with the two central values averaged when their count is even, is 16.5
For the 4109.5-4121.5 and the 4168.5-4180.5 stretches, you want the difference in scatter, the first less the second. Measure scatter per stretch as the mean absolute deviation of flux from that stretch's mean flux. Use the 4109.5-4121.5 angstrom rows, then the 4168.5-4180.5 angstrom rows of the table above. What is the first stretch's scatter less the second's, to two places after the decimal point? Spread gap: -0.24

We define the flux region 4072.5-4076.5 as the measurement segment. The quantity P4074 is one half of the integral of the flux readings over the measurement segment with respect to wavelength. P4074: 32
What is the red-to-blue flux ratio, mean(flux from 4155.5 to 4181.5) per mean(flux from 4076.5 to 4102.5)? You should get 1.00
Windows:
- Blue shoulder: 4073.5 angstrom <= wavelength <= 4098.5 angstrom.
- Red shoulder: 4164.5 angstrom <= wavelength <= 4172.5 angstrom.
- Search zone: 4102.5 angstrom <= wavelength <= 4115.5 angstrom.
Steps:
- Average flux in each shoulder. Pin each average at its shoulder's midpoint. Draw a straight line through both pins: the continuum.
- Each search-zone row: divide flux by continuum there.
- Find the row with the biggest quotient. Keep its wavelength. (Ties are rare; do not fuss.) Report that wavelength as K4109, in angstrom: 4115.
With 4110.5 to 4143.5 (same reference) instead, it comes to 4138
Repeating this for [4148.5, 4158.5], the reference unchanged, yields 4149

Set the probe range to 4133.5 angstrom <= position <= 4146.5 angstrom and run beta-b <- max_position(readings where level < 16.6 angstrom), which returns 4144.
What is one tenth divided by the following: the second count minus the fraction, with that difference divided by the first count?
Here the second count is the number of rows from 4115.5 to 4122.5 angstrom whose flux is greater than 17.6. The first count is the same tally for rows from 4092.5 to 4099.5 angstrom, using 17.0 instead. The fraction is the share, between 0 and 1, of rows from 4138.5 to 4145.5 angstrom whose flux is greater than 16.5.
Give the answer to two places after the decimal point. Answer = 0.35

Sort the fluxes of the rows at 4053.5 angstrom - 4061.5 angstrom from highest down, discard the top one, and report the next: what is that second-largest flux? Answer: 16.79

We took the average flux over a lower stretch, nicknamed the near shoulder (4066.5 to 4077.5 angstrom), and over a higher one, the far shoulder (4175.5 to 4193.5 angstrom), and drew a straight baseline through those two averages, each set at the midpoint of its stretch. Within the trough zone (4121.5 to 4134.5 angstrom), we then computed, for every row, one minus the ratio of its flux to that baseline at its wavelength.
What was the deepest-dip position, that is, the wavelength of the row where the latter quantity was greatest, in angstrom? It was 4131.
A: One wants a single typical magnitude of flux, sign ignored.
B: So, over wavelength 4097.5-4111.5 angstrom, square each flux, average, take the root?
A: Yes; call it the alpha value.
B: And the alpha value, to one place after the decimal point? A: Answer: 15.2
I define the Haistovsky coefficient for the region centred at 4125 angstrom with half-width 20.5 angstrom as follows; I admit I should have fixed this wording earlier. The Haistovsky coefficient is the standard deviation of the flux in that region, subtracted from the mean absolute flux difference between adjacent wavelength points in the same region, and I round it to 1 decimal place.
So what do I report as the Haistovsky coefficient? -0.5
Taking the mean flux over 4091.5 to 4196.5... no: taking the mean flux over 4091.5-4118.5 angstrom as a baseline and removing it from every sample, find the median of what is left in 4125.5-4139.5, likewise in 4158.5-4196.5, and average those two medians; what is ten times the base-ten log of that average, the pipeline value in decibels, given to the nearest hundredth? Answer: 1.58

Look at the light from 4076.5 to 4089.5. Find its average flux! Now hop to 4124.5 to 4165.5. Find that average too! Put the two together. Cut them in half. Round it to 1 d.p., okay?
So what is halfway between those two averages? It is 17.3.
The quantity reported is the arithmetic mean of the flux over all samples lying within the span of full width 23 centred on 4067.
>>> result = 16.7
